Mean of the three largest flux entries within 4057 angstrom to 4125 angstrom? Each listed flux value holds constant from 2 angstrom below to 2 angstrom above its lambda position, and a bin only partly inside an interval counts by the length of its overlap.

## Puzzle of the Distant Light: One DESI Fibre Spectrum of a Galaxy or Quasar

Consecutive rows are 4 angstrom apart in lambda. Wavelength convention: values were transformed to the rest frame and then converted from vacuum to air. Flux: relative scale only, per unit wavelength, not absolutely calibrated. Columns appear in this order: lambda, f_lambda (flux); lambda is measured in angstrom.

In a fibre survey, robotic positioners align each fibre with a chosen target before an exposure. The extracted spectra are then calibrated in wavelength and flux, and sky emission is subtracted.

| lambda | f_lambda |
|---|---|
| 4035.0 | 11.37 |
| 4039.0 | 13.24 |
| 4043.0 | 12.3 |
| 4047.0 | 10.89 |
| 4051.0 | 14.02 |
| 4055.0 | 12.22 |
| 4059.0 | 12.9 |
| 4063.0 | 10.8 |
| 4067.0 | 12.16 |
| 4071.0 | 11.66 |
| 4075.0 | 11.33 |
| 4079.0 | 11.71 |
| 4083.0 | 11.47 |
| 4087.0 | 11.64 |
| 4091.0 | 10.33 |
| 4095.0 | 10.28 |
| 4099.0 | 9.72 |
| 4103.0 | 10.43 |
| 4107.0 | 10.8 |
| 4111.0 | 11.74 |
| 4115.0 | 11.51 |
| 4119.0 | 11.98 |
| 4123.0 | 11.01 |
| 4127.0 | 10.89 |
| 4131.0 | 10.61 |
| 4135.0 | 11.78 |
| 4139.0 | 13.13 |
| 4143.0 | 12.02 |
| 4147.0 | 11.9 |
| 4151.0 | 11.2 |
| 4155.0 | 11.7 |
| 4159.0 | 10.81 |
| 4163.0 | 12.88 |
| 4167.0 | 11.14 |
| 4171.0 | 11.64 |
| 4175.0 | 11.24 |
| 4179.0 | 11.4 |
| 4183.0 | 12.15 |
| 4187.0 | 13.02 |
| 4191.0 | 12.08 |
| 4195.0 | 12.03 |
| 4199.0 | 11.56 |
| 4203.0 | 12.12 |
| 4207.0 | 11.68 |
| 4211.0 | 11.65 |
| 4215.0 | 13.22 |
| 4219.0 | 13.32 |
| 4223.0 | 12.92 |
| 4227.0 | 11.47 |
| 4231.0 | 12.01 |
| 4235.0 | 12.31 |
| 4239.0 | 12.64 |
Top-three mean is 12.3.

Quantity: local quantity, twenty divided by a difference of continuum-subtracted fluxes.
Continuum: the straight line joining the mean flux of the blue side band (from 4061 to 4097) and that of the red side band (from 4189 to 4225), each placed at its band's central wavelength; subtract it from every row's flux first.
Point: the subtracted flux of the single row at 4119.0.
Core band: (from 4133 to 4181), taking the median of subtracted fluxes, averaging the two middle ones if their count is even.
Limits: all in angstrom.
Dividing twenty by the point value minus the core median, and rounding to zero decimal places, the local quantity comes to 30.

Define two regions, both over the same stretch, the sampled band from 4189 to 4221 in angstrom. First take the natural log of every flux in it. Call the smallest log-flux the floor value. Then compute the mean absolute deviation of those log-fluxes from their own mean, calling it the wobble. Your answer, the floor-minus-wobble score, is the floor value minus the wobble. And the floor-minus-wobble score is 2.41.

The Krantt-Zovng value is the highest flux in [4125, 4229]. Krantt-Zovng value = 13.32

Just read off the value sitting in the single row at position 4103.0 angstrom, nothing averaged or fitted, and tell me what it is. 10.43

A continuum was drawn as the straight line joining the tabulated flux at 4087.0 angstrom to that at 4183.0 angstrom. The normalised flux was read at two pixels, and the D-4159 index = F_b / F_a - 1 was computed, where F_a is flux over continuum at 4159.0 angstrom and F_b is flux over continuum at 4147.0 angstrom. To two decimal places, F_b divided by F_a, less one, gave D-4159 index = 0.11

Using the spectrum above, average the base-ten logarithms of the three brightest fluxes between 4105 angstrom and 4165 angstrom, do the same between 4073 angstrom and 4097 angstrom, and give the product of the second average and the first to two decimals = 1.17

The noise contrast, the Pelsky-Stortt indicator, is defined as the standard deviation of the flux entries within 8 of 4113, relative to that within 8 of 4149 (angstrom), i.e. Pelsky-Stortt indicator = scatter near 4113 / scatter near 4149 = 1.41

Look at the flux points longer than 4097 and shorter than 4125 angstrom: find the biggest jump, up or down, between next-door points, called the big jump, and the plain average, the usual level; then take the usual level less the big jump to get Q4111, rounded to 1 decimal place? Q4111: 10.1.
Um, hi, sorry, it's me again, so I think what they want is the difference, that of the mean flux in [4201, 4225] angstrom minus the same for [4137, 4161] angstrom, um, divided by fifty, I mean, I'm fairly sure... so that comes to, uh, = 0.014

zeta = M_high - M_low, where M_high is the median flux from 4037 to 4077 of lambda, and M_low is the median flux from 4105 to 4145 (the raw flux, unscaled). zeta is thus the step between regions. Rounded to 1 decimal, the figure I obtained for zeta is 0.6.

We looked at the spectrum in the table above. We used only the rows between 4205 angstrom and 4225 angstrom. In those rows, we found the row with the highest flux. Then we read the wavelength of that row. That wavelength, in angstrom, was 4219.0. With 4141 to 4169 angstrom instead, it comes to 4163.0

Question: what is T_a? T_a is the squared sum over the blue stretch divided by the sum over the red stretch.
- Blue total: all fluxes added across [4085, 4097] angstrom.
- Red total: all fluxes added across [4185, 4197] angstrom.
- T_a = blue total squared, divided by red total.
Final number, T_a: 28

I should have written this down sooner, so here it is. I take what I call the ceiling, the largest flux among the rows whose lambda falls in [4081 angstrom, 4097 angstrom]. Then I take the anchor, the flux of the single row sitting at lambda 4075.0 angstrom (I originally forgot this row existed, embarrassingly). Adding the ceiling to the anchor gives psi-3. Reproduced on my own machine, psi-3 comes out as 23.0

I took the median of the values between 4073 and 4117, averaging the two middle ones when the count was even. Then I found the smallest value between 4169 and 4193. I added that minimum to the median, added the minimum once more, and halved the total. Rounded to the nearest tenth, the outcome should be 16.9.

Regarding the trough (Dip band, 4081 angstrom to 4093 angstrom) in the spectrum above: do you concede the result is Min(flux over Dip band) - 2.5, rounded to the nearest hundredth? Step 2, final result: 7.83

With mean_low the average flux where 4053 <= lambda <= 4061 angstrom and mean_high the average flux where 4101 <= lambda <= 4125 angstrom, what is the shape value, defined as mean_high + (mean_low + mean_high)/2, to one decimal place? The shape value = 23.1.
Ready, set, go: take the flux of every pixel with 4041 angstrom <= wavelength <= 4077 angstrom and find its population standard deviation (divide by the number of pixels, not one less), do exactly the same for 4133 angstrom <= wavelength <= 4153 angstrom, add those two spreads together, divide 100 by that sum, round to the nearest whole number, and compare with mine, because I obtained 63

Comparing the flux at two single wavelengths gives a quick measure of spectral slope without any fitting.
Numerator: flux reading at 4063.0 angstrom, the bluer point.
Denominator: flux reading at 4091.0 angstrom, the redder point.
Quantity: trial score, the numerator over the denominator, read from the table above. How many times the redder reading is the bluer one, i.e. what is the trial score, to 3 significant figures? 1.05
